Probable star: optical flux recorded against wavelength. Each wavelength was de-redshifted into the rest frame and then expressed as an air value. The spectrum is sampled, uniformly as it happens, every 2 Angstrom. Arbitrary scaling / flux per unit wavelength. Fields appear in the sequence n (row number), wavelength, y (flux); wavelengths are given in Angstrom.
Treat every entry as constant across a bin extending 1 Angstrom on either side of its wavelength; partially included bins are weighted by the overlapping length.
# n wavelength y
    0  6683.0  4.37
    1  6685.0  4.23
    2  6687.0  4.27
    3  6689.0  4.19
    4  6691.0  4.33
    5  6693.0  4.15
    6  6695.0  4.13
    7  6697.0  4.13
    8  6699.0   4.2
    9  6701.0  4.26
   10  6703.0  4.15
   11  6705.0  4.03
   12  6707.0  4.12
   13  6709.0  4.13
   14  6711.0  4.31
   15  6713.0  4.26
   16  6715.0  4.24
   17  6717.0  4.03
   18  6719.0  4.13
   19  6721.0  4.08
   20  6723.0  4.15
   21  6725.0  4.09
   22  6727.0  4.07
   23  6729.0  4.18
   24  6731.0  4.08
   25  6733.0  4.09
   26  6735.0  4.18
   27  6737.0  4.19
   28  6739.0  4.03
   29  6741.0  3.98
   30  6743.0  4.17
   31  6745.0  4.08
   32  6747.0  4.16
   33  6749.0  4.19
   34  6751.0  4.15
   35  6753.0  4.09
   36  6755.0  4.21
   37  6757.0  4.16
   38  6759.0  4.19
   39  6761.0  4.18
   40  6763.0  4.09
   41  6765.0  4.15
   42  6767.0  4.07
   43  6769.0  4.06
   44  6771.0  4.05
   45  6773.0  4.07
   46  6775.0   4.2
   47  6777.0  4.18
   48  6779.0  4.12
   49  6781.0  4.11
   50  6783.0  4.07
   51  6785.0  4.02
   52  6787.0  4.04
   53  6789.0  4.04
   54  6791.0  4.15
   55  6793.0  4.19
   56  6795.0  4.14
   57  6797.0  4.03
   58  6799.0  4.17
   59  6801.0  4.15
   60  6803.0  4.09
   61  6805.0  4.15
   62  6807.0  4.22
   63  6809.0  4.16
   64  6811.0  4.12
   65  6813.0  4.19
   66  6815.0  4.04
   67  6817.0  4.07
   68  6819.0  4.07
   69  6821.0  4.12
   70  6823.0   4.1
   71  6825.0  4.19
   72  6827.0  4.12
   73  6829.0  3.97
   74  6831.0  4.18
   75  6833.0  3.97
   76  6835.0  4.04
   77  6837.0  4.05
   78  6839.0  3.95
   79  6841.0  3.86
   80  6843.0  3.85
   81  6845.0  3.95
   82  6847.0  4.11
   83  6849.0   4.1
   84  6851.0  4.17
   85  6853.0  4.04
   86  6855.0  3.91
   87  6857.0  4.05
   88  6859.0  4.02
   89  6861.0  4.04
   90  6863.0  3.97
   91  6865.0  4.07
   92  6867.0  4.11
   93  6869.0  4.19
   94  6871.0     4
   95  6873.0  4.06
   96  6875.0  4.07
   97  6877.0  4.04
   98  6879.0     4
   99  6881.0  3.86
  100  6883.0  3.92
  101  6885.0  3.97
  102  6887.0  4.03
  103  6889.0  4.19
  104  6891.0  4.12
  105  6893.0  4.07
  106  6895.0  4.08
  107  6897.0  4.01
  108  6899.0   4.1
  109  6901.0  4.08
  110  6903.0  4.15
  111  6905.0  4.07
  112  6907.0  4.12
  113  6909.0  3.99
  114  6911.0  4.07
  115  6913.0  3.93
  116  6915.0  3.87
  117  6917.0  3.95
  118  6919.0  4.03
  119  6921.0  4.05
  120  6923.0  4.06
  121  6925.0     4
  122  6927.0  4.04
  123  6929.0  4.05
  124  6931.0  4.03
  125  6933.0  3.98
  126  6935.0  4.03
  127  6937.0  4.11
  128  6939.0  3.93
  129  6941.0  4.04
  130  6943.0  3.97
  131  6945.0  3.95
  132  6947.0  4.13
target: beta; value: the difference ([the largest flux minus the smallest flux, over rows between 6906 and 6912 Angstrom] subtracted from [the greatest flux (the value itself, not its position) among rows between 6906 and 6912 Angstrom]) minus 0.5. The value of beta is 3.49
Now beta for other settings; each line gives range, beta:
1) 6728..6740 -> 3.53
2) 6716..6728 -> 3.53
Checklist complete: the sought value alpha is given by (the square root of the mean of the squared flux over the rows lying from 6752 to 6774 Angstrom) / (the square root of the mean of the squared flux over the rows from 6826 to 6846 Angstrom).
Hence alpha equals 1.03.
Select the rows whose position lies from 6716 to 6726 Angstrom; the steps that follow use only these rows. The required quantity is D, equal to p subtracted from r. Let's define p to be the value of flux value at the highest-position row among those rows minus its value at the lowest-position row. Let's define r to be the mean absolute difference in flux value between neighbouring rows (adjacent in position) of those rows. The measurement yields 0.010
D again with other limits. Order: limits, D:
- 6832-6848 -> -0.063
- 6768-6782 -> -0.008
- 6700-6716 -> 0.103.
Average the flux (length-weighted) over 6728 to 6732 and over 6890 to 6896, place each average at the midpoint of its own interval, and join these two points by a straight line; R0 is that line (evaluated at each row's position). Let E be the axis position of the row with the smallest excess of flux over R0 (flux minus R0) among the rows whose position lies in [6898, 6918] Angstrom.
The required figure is 6915.0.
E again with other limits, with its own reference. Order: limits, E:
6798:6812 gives 6803.0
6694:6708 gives 6705.0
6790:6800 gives 6797.0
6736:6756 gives 6741.0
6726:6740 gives 6739.0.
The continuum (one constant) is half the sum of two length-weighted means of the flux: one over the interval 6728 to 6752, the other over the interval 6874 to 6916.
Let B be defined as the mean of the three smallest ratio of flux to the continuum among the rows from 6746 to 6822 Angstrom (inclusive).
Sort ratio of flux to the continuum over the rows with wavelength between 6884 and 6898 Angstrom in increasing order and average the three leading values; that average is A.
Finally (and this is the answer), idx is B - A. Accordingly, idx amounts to 0.007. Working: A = 0.981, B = 0.988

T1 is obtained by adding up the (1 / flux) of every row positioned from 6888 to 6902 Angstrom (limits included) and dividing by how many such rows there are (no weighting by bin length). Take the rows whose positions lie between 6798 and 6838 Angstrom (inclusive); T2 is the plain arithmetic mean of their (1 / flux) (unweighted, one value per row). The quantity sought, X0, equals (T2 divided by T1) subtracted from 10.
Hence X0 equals 9.00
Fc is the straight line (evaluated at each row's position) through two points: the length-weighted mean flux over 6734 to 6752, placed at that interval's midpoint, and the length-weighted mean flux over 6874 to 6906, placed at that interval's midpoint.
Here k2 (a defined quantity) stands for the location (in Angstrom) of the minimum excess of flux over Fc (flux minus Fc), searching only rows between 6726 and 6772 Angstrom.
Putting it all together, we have 6741.0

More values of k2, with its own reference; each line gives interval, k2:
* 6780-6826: 6785.0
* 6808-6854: 6843.0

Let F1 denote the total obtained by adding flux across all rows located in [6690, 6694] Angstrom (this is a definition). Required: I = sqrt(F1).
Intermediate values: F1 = 8.48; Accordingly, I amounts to 2.91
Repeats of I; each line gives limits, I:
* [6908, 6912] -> 2.84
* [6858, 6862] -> 2.84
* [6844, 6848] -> 2.84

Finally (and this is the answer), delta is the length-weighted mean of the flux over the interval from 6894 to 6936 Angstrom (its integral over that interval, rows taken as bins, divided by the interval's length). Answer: 4.03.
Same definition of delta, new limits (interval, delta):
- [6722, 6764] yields 4.13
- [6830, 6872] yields 4.03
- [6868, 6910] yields 4.05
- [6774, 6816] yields 4.12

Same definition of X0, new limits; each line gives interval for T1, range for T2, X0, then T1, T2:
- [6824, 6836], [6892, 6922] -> 8.99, 0.245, 0.248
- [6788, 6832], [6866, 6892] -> 8.98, 0.243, 0.247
